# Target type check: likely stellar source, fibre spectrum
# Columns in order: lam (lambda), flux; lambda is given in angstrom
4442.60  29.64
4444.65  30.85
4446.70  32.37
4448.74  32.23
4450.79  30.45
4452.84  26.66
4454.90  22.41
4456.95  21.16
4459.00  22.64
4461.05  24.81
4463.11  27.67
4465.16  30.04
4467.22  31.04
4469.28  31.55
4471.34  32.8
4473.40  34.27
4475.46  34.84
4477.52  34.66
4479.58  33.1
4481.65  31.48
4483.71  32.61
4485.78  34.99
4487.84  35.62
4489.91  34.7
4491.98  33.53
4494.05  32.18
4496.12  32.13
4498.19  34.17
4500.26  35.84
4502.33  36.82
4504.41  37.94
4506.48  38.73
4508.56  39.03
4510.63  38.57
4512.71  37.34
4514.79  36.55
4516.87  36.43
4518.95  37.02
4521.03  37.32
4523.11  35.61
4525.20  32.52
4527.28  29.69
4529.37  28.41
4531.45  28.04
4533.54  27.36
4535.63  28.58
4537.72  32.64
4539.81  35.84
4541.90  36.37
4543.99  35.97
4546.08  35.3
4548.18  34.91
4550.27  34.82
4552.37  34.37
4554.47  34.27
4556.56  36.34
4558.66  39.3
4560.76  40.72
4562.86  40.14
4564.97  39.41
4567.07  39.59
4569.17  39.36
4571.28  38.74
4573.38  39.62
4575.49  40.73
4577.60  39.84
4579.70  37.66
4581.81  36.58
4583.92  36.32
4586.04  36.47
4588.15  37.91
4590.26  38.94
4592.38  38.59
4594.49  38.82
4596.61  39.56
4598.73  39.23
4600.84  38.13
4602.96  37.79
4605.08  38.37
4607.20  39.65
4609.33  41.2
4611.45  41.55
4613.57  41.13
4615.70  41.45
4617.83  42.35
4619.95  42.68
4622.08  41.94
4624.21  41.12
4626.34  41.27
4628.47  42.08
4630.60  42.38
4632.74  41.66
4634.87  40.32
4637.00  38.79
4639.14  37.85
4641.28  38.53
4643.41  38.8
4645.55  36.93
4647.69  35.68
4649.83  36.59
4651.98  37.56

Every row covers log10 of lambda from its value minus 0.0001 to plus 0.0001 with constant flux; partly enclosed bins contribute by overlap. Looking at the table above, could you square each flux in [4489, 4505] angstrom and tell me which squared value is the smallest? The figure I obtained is 1032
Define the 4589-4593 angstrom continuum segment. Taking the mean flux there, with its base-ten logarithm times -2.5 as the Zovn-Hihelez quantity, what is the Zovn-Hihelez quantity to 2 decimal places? -3.97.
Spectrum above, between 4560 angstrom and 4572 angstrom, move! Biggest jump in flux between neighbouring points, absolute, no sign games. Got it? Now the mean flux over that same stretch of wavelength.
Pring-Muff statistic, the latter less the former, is 39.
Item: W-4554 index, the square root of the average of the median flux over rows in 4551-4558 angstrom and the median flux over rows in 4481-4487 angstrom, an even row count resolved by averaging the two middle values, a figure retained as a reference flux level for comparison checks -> 5.8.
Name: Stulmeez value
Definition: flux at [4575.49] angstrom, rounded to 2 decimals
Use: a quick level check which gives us 40.73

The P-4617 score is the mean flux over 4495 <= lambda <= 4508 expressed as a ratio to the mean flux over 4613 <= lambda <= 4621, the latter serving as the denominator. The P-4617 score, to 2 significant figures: 0.86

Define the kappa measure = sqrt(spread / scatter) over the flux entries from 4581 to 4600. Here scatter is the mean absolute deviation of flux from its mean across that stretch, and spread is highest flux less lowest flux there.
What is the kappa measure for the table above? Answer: 1.72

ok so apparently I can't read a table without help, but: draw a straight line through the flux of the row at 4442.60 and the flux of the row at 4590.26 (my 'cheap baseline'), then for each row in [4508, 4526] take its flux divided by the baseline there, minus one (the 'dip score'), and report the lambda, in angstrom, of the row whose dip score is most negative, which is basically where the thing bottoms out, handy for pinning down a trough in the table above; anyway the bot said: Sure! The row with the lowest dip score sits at 4525.20 angstrom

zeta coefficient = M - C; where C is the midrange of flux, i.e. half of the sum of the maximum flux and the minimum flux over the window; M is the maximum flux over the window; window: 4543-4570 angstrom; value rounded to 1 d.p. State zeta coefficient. 3.2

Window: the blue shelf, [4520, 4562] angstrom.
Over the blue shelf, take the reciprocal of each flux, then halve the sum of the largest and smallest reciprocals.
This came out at 0.031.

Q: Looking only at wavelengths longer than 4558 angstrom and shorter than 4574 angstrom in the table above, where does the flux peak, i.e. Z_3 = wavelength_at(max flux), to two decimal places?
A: 4560.76 angstrom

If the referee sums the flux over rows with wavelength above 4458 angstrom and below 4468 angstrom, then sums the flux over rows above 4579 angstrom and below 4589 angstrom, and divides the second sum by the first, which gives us 1.36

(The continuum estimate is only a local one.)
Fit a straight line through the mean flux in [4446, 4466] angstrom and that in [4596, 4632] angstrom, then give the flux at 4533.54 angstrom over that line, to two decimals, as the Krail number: 0.81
